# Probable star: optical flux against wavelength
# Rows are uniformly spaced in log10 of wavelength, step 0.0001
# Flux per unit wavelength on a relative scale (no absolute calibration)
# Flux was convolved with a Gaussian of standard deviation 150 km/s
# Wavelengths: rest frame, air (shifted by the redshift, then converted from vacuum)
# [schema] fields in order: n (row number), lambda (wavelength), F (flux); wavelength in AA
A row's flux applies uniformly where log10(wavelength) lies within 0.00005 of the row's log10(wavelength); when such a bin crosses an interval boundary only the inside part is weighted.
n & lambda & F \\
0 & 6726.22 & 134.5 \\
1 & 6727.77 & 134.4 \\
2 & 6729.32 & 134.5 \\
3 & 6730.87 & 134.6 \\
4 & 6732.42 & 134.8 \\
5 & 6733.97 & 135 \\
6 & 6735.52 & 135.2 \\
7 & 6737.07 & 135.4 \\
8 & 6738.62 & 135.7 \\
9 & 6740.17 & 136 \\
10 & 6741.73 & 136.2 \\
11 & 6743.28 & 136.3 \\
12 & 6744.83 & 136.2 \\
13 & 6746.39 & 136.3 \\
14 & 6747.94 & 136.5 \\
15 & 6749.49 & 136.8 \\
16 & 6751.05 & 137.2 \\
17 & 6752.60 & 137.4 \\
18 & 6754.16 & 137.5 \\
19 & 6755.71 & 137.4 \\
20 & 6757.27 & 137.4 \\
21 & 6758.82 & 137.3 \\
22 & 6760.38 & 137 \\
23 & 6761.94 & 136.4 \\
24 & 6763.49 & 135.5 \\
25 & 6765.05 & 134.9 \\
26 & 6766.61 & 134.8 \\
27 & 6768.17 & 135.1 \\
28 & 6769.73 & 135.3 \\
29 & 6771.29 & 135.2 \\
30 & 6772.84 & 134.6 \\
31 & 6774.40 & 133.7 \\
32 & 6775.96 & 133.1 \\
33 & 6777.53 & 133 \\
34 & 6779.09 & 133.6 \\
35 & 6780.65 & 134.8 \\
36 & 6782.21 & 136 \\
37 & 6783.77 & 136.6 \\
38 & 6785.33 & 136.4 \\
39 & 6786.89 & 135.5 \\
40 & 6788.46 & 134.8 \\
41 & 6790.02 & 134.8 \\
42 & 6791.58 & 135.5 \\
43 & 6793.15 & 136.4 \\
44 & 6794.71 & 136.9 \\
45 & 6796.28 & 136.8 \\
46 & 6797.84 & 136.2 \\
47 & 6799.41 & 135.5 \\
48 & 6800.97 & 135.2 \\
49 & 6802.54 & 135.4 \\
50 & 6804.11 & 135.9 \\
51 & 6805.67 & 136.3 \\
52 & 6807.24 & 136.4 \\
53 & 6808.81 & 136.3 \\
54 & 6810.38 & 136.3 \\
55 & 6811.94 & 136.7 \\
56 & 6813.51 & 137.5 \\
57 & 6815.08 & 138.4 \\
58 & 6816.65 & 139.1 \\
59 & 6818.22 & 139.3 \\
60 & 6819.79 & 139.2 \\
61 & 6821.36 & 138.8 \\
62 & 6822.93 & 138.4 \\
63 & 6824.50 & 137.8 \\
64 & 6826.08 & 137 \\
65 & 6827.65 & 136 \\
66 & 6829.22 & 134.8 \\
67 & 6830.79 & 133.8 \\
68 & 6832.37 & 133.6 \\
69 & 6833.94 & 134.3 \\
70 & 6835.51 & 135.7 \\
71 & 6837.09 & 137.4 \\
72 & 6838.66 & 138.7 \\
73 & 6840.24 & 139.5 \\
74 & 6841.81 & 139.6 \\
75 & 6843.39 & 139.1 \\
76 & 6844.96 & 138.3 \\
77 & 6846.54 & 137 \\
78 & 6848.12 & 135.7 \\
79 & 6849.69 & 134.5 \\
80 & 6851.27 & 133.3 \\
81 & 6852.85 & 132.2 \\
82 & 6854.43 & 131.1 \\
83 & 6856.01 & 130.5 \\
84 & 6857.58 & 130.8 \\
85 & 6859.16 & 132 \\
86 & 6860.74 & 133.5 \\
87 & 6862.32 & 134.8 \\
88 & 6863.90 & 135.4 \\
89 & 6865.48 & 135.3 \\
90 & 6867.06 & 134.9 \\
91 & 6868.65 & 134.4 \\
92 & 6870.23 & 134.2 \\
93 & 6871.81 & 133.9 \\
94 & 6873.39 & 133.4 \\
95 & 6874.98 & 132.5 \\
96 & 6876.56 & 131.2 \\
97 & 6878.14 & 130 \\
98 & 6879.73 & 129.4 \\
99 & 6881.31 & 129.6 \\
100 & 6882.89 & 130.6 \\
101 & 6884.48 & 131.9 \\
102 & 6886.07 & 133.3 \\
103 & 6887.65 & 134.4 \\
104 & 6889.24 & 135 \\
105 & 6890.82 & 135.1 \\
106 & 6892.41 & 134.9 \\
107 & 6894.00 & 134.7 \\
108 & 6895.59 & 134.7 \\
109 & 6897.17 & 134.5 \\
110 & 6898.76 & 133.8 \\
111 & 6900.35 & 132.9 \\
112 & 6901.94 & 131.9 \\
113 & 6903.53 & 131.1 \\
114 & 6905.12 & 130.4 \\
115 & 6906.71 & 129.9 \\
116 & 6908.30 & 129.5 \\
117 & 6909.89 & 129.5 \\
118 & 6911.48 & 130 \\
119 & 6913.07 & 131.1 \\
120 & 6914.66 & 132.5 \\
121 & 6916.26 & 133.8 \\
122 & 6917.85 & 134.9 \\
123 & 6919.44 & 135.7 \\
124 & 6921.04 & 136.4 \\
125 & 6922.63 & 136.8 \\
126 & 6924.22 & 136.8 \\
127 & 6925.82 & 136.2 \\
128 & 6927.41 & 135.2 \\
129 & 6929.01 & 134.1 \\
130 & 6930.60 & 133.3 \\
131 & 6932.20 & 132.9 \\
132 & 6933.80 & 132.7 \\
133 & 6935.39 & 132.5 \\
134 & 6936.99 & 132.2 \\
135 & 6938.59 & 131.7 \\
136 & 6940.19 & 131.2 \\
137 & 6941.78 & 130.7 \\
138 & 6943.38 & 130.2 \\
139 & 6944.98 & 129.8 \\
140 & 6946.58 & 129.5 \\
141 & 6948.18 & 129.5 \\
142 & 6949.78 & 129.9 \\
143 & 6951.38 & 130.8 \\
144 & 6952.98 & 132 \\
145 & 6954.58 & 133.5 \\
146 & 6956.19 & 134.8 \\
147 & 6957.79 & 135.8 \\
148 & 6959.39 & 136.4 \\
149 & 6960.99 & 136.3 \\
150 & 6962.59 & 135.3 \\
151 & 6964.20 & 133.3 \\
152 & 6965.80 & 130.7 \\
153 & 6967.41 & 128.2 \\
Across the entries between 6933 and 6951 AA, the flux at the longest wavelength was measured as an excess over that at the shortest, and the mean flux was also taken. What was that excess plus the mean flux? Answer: 128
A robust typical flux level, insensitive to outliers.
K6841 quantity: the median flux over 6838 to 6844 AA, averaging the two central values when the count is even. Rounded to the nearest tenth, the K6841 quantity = 139.3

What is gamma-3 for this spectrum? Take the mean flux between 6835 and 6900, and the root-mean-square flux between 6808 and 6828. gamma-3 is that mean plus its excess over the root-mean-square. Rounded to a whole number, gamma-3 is 131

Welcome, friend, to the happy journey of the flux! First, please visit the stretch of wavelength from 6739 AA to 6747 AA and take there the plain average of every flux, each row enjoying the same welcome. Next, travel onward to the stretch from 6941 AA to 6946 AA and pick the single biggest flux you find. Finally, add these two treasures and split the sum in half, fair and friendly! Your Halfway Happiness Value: 133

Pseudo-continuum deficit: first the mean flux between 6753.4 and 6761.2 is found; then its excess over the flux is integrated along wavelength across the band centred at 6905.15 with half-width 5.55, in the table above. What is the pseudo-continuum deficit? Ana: 73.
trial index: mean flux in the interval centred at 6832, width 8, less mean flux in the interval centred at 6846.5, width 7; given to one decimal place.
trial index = -2.5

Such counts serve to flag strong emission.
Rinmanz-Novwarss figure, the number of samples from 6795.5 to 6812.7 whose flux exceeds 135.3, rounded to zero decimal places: 10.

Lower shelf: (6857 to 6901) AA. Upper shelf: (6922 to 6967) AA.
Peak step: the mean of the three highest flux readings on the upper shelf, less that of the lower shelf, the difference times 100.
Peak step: 140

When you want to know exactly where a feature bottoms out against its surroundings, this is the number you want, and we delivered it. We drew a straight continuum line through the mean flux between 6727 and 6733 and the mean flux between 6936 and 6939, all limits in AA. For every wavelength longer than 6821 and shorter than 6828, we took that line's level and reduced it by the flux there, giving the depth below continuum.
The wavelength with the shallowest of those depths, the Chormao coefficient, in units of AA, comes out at 6821.36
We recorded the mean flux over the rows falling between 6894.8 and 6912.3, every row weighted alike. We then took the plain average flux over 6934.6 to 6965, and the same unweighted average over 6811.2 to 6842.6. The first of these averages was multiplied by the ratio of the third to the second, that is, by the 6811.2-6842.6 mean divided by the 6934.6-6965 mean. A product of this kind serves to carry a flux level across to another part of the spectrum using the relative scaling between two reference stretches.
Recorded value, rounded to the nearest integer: 137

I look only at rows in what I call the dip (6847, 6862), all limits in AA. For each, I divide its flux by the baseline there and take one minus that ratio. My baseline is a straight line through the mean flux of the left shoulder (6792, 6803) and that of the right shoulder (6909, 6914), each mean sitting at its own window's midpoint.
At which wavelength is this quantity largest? 6856.01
